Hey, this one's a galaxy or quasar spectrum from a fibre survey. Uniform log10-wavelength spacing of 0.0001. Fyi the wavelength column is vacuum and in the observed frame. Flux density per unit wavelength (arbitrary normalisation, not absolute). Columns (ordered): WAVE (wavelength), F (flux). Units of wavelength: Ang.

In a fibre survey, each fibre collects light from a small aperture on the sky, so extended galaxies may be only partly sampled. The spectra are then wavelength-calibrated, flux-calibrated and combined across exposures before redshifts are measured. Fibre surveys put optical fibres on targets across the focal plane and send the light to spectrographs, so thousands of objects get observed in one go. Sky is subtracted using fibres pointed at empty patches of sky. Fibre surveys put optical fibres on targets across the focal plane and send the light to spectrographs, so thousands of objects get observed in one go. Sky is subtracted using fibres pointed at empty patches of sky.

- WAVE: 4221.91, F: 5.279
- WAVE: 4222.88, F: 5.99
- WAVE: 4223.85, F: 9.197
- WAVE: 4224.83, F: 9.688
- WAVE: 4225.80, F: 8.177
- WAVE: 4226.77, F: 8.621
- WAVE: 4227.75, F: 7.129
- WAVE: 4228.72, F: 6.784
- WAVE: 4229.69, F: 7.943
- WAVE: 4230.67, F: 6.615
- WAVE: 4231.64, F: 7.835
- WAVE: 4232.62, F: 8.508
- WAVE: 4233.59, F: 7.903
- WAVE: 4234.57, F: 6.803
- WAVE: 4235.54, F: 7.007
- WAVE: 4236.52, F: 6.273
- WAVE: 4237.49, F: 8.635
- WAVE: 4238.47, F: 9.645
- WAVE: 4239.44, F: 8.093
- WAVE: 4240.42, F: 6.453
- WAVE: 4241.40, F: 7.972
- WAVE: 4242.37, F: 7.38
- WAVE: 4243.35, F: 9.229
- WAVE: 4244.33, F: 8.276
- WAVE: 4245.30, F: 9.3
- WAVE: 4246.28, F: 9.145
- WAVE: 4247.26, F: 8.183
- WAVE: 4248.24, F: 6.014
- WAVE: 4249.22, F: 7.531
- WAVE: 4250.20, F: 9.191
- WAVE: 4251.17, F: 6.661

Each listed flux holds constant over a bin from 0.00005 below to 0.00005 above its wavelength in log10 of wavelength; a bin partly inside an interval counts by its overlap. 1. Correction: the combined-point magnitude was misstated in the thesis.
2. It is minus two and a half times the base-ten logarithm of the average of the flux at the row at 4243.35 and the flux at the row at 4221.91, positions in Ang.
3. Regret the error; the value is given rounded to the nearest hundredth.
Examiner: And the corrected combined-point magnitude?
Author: -2.15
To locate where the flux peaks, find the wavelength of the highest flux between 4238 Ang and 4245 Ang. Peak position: 4238.47 Ang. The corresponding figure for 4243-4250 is 4245.30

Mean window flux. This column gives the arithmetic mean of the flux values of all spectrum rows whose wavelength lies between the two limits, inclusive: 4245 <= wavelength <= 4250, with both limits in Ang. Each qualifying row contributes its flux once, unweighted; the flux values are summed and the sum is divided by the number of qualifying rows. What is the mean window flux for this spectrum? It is 8.0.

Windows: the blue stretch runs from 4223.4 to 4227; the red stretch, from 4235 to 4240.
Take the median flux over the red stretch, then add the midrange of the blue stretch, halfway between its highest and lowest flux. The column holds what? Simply 17.0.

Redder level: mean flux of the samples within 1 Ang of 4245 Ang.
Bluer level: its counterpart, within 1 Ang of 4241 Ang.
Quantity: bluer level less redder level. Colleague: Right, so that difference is -1.6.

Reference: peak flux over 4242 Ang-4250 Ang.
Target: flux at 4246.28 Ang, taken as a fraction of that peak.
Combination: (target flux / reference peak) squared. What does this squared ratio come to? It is 0.97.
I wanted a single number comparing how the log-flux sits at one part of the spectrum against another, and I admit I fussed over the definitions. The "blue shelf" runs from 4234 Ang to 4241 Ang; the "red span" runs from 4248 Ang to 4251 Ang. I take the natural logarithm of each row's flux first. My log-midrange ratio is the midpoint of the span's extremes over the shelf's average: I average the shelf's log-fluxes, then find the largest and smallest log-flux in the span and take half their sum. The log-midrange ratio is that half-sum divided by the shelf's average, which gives 1.00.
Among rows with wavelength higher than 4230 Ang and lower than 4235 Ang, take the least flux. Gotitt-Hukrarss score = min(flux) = 6.615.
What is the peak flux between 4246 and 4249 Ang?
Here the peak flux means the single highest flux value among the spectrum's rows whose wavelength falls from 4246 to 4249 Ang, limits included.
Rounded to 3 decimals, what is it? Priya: 9.145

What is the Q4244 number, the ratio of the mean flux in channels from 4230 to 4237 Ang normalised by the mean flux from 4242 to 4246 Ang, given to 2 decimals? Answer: 0.85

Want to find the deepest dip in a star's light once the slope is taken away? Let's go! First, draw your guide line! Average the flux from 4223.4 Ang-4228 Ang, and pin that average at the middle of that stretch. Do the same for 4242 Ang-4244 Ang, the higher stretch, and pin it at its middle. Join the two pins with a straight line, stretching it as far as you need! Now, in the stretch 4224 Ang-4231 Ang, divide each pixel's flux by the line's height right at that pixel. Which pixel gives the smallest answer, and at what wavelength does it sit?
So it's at 4230.67 Ang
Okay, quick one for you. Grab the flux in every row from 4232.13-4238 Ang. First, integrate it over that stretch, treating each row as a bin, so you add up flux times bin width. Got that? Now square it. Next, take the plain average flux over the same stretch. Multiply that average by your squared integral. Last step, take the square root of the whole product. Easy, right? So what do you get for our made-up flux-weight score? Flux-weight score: 121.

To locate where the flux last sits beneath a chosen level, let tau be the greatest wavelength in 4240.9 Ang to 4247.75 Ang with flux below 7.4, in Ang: 4242.37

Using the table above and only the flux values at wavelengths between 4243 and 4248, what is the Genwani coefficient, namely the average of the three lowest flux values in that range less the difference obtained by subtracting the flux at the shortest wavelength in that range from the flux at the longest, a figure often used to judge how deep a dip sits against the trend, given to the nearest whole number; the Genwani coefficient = 10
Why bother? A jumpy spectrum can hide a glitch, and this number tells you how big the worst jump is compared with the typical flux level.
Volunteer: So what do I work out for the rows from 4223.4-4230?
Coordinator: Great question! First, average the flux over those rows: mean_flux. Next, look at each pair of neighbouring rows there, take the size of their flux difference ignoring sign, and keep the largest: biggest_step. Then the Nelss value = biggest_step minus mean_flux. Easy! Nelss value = -6.71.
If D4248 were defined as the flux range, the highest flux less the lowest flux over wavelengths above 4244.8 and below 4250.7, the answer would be 3.3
